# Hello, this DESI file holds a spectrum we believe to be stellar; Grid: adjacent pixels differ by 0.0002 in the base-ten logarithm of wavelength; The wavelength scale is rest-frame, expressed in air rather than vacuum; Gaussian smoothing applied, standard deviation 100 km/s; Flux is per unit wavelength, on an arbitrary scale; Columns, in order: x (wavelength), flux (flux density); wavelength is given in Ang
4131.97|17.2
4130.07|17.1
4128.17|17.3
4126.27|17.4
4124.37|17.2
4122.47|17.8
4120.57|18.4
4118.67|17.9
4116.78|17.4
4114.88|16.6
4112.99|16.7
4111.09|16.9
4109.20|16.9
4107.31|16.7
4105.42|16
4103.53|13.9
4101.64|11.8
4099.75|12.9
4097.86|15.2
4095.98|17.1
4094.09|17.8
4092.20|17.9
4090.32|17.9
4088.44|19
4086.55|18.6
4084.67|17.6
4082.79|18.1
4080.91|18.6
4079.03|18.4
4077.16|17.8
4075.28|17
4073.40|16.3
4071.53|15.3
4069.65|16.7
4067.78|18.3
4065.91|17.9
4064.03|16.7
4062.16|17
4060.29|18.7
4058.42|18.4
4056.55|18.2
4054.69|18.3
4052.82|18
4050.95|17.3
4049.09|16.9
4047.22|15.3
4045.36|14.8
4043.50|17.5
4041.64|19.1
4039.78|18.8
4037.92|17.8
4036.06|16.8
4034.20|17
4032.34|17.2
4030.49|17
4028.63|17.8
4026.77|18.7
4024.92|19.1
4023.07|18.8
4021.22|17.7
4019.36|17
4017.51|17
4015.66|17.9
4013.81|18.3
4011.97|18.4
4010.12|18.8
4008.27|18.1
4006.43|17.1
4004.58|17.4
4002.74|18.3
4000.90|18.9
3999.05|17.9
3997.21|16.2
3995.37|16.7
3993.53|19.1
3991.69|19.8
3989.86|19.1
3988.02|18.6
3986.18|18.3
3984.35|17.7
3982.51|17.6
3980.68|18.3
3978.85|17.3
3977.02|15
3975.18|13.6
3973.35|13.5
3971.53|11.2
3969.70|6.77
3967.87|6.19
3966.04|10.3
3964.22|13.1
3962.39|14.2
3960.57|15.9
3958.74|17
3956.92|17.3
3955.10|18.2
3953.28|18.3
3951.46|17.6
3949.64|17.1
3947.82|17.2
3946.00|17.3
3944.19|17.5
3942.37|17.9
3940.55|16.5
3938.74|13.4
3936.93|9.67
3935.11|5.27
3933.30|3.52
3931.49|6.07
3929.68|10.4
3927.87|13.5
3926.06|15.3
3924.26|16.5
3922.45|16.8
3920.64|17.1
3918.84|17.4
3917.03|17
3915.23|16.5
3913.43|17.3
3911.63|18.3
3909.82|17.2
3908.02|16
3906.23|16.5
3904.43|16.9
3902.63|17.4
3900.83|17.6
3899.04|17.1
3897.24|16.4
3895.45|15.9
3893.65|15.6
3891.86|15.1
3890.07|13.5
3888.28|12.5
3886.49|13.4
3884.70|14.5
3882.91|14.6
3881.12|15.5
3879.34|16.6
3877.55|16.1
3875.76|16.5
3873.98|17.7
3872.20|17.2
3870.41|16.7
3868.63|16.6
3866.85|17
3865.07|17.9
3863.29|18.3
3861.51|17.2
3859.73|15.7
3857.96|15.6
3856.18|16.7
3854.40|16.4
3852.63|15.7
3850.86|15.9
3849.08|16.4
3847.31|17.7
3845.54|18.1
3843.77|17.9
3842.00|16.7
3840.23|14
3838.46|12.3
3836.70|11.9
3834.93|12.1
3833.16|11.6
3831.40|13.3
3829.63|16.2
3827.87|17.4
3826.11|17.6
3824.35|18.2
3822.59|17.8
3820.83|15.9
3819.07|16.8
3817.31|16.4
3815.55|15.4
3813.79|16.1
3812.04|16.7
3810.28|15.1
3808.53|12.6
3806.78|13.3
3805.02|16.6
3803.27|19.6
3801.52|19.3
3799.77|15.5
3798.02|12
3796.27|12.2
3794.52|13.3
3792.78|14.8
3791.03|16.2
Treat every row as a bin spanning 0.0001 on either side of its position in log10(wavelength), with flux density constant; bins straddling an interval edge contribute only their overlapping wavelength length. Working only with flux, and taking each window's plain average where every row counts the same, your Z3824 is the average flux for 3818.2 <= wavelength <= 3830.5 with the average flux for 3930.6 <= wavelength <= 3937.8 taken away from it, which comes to 11.0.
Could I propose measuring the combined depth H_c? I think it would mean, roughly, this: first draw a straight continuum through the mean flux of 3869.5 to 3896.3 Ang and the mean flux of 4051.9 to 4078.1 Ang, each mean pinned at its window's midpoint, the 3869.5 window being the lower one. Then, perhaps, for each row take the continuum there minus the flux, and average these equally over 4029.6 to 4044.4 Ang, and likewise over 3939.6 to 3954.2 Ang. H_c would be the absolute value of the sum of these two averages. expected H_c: 1.8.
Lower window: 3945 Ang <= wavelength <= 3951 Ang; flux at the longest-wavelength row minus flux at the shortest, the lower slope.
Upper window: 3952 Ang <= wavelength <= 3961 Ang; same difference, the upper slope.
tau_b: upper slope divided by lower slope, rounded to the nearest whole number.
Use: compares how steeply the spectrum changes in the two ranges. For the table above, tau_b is 12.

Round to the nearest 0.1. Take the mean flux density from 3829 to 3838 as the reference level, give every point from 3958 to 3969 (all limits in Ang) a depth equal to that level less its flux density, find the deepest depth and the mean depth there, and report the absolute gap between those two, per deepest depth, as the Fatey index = 1.0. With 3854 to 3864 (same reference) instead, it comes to -0.4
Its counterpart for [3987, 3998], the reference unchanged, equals -0.6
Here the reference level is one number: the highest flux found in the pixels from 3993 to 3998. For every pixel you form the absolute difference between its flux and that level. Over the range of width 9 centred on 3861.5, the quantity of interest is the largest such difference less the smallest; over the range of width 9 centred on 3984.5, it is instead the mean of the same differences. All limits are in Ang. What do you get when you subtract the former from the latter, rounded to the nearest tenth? -1.7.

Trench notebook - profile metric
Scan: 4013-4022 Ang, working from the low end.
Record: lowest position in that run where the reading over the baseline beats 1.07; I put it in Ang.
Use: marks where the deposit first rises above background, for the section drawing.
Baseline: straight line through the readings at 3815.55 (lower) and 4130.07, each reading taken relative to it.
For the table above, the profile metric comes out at 4013.81 Ang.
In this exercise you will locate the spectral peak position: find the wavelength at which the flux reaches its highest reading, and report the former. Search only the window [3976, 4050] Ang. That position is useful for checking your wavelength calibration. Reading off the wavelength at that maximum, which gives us 3991.69 Ang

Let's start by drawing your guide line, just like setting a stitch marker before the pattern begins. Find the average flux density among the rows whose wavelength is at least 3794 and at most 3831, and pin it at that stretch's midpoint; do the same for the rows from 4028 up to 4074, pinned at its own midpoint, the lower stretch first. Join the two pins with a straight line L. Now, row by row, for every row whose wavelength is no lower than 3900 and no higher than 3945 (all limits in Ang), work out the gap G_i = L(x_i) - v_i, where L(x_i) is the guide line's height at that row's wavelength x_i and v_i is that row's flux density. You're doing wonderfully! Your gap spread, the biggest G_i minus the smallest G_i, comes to 14.9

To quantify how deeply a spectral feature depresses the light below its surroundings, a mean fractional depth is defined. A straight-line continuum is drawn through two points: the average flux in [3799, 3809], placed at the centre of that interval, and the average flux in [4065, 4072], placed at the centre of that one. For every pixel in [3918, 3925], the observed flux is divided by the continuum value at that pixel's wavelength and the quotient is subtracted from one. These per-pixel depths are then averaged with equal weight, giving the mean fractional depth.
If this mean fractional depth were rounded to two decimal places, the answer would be -0.02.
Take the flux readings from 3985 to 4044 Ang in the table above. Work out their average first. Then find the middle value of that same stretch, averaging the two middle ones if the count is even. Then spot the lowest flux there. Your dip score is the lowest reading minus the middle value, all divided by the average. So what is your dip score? -0.100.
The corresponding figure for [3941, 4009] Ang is -0.683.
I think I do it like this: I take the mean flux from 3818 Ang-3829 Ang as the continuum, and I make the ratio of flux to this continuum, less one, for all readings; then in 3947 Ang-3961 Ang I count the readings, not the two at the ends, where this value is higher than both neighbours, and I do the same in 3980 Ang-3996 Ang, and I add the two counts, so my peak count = 2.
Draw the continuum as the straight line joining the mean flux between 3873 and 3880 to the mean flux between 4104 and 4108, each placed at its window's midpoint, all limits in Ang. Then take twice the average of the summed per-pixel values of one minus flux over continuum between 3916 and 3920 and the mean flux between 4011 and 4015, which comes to 18.3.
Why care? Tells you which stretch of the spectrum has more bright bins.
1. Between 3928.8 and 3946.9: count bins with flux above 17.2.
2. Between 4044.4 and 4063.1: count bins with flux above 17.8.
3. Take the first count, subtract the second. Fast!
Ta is -2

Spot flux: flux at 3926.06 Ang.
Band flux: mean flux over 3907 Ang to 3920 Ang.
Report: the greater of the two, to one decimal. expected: 17.1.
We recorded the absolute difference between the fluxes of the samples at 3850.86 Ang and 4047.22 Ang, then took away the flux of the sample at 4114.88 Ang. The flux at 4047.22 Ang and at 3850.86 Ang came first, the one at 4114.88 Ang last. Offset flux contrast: -16.0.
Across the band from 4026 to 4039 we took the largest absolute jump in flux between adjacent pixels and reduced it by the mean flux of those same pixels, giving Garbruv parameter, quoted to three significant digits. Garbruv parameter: -16.5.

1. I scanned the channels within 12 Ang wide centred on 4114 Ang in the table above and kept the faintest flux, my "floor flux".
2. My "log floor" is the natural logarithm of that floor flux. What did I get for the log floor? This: 2.81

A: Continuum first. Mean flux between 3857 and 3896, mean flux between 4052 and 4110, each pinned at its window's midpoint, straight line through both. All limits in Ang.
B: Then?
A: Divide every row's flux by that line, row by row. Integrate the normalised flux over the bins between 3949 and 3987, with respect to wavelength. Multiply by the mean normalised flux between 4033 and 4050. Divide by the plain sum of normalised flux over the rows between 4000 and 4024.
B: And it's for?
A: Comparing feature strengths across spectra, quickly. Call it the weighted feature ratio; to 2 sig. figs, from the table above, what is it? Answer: 2.5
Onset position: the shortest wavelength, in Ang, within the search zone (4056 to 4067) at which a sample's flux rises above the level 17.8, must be 4056.55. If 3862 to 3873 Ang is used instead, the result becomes 3863.29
